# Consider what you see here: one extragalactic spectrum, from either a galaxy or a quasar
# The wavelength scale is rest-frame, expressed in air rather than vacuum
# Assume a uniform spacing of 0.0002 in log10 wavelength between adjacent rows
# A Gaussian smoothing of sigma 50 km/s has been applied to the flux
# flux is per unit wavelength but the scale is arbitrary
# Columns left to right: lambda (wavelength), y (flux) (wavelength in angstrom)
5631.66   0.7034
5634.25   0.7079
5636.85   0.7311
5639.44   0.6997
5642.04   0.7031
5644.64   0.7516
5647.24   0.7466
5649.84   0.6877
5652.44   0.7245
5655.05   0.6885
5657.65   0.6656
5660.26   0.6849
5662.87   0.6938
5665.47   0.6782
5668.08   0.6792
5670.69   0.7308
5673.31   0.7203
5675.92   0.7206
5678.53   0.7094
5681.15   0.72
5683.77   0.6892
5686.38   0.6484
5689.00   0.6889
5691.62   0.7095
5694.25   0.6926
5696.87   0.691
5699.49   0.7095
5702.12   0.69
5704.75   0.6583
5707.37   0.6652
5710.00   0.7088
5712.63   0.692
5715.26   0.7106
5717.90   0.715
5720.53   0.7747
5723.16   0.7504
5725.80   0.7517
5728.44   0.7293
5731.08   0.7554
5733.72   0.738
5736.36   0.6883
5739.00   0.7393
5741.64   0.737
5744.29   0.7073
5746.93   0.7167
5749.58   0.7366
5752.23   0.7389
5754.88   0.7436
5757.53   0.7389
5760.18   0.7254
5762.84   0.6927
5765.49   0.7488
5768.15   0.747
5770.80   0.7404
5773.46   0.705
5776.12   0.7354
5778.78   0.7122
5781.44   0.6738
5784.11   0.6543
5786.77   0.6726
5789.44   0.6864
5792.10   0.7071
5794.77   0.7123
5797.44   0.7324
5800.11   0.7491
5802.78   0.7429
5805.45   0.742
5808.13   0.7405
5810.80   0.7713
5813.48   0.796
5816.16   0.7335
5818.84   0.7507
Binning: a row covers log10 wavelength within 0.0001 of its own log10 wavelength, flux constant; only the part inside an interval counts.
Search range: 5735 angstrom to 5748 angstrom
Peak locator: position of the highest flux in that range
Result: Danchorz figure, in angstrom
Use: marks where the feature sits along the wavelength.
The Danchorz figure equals 5739.00 angstrom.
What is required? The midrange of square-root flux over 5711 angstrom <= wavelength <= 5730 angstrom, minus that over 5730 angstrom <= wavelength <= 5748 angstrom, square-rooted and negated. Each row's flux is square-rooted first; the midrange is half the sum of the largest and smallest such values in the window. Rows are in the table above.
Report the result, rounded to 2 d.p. -0.08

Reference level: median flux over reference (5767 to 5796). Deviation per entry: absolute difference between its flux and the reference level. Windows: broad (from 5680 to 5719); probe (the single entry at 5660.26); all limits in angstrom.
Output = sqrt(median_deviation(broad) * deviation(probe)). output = 0.0183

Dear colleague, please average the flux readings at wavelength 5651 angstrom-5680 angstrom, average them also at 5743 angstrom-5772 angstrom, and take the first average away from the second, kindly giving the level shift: 0.031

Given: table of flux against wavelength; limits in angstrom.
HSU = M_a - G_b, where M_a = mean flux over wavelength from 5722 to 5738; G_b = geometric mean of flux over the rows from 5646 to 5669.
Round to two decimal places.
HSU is 0.04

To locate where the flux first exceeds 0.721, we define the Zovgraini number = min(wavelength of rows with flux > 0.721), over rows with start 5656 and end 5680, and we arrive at 5670.69 angstrom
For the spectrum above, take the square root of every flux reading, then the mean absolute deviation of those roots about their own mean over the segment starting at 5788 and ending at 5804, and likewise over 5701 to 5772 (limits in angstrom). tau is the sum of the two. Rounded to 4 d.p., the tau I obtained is 0.0255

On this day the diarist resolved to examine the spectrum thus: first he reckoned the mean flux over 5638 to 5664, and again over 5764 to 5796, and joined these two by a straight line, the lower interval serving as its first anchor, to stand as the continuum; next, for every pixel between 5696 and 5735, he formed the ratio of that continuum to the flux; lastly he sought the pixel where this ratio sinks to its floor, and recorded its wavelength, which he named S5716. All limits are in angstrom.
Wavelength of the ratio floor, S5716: 5720.53 angstrom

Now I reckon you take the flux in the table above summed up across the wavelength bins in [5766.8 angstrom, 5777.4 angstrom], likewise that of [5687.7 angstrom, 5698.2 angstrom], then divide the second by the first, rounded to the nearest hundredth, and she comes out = 0.94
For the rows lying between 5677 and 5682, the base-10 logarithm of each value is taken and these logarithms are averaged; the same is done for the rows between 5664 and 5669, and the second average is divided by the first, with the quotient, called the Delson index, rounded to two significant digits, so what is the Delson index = 1.2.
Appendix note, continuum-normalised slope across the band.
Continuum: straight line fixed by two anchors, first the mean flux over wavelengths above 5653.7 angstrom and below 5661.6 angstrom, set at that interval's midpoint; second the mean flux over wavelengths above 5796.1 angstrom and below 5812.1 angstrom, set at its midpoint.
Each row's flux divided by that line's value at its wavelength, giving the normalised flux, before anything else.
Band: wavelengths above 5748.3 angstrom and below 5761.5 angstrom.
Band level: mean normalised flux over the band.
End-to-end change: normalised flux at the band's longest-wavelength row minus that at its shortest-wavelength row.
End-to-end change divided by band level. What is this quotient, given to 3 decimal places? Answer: -0.022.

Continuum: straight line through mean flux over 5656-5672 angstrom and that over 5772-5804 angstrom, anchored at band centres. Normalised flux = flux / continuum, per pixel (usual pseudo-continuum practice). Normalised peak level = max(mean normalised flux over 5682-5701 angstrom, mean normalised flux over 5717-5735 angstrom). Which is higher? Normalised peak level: 1.068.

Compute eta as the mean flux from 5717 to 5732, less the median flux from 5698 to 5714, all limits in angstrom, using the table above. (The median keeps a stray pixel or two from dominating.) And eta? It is 0.06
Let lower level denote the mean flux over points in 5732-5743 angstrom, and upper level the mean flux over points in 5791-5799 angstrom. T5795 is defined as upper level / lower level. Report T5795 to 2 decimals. 0.99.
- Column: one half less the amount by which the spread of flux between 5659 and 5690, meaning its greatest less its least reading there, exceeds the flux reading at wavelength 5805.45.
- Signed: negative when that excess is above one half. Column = 1.16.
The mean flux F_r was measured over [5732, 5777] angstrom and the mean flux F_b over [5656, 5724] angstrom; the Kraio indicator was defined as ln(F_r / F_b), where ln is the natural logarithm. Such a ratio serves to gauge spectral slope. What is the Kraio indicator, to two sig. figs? 0.040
